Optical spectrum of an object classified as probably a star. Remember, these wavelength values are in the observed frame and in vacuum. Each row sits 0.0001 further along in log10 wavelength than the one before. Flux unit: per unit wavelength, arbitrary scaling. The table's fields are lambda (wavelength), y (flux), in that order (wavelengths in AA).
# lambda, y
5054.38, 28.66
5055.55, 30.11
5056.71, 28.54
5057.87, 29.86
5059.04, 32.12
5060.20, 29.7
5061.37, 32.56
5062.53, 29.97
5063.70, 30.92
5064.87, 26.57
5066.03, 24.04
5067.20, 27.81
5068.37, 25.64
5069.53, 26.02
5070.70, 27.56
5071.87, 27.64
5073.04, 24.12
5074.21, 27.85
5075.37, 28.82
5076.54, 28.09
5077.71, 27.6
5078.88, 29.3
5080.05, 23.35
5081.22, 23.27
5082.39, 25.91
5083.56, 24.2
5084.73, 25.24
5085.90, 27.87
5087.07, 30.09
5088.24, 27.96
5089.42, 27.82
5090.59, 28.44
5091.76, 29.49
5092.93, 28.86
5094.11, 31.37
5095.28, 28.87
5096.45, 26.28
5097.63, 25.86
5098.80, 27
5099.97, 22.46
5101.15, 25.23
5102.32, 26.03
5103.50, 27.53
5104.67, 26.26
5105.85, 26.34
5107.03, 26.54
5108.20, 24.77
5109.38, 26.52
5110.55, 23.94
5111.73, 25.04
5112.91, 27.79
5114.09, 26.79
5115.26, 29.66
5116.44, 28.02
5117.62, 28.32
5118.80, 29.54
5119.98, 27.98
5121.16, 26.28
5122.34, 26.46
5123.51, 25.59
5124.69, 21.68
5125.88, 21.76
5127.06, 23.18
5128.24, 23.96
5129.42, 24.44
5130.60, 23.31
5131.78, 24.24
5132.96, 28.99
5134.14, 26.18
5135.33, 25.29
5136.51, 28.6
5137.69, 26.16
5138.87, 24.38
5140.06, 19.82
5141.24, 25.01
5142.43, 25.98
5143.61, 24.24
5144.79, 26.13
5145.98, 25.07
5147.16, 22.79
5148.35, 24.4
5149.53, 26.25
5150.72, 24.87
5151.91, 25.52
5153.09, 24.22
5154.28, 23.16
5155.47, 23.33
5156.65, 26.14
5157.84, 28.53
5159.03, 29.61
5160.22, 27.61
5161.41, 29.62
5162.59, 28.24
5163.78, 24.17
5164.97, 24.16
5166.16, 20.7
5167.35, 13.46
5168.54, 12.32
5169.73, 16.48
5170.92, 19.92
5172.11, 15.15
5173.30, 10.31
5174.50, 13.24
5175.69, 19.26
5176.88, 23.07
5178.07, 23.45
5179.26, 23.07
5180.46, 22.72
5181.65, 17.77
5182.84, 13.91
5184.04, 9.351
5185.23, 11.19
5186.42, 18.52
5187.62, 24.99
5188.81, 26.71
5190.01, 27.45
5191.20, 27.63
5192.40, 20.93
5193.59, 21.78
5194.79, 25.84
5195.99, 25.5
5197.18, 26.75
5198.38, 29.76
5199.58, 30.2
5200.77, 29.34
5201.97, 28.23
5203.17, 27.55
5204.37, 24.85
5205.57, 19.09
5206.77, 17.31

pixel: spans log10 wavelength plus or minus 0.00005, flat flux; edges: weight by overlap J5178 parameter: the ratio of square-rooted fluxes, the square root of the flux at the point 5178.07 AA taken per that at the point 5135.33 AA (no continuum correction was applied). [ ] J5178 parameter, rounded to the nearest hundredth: 0.96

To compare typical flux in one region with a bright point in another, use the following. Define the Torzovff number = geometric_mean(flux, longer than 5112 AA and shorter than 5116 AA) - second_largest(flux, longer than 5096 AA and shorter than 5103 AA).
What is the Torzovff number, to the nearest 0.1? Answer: 1.8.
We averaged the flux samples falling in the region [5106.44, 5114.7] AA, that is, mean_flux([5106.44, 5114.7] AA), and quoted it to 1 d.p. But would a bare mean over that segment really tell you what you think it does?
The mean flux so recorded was 25.9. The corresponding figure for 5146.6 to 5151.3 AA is 24.6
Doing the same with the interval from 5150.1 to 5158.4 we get 25.1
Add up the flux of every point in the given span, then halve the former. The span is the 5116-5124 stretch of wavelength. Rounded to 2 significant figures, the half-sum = 96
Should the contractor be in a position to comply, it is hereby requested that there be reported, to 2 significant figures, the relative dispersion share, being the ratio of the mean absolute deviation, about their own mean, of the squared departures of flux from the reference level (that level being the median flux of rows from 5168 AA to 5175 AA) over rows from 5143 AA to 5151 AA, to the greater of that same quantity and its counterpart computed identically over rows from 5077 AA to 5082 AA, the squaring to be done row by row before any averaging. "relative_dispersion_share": 0.30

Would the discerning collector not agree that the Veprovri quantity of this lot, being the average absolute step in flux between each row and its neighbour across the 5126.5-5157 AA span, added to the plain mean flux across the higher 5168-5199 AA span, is 22.2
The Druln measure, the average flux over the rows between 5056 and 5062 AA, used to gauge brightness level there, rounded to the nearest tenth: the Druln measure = 30.6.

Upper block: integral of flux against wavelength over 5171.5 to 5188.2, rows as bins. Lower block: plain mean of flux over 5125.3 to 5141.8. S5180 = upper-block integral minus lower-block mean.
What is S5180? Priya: 269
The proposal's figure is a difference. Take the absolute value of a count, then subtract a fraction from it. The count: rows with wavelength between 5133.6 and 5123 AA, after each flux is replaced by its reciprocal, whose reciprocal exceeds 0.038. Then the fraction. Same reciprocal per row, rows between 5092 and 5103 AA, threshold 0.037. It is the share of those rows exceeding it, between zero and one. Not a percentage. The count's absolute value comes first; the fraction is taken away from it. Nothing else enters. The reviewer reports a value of 7.3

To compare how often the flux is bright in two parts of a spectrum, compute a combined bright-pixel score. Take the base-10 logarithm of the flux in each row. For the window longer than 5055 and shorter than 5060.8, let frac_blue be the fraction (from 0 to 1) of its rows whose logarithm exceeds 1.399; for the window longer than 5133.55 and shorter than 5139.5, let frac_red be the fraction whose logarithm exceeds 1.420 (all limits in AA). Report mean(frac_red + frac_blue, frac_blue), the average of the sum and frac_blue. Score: 1.10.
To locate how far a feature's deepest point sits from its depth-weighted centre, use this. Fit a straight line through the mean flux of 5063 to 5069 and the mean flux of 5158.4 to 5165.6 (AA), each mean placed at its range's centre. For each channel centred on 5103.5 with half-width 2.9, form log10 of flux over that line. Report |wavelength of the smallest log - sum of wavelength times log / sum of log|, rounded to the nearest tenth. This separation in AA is 1.6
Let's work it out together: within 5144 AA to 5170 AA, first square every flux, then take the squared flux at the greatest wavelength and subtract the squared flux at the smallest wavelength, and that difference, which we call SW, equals -411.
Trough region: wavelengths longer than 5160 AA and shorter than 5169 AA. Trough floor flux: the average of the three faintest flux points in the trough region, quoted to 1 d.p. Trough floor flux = 15.5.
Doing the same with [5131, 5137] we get 25.2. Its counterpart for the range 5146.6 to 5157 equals 23.1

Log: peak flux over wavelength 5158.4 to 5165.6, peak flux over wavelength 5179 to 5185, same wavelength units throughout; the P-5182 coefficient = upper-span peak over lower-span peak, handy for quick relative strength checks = 0.78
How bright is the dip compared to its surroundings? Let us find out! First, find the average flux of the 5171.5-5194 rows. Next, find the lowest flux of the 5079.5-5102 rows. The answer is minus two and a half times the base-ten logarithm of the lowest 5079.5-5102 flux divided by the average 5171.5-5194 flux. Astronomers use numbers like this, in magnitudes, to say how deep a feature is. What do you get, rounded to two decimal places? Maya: -0.15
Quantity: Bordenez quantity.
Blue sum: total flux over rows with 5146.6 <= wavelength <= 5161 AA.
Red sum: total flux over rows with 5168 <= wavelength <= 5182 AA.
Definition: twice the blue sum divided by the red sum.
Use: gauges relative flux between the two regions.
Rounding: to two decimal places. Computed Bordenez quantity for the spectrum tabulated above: 2.83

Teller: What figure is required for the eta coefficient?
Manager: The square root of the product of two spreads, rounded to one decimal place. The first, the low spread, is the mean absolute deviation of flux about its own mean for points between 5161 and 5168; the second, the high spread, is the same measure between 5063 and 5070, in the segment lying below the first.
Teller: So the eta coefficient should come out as 2.7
